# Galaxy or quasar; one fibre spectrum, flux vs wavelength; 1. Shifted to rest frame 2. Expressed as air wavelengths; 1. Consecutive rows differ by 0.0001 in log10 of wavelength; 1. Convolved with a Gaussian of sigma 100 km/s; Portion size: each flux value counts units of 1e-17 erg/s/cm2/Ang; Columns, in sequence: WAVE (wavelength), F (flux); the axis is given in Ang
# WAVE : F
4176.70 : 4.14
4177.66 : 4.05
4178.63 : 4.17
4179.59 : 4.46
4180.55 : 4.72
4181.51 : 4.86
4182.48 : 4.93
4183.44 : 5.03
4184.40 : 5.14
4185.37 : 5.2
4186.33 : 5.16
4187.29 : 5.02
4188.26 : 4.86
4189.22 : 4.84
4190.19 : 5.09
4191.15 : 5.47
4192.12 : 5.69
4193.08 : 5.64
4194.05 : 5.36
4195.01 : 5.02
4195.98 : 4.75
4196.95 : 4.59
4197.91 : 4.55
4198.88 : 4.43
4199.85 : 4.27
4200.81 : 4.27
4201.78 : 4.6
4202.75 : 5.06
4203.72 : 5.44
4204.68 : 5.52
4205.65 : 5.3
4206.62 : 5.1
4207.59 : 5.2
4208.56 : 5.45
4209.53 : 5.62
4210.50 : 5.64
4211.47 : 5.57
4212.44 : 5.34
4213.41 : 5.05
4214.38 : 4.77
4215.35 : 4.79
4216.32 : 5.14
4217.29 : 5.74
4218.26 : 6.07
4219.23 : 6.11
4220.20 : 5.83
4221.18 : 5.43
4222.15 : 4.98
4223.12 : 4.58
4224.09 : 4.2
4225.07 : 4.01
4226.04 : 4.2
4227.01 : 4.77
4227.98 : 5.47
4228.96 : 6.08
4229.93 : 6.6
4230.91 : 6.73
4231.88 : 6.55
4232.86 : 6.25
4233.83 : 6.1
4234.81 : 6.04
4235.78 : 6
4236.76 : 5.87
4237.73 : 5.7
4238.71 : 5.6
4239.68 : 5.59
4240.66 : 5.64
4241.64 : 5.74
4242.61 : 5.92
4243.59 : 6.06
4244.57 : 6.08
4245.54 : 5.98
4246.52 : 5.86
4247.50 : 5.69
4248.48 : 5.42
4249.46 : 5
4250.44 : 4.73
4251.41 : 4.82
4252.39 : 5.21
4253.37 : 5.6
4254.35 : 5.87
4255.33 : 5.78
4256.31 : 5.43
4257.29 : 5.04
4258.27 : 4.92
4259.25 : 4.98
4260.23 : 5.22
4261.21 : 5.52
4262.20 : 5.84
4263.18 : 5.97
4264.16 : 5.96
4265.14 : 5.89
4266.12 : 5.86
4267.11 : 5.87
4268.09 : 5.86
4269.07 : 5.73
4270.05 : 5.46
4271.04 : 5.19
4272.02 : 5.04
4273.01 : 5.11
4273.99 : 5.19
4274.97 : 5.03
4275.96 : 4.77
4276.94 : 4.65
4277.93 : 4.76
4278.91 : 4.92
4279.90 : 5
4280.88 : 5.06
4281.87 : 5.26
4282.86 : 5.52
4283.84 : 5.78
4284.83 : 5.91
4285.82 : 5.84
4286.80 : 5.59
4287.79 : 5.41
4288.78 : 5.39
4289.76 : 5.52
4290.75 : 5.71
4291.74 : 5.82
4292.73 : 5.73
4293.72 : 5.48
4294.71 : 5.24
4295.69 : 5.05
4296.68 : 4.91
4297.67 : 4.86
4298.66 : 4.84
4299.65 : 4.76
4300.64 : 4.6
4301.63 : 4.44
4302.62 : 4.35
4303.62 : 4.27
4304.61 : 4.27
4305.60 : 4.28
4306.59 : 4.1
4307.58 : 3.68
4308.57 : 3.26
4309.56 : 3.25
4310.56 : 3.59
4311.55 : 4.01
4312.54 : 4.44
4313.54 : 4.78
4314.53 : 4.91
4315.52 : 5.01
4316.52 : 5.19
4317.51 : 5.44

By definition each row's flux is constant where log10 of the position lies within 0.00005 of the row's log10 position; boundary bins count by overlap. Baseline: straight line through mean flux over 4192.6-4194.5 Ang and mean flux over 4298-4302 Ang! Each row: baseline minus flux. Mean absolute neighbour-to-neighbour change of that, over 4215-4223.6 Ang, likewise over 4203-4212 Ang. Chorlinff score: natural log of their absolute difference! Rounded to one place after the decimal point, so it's -1.5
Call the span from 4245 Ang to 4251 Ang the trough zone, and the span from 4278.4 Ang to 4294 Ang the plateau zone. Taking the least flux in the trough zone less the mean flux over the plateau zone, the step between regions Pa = -0.77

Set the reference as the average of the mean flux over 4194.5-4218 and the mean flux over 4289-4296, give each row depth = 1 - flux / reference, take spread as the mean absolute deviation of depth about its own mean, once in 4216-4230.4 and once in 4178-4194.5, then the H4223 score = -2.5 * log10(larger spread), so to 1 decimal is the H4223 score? 2.2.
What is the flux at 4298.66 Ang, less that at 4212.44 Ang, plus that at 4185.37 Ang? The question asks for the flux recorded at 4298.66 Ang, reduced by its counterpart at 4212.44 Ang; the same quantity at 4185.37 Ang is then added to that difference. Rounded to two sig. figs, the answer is 4.7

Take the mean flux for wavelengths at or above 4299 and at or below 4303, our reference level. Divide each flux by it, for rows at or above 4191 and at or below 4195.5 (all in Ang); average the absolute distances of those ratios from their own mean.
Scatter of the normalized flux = 0.043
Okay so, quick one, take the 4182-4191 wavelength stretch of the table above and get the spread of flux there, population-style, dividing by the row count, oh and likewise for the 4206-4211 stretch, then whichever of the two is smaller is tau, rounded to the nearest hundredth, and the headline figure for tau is 0.12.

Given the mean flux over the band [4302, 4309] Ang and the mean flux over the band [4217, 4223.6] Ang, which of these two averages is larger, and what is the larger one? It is 5.53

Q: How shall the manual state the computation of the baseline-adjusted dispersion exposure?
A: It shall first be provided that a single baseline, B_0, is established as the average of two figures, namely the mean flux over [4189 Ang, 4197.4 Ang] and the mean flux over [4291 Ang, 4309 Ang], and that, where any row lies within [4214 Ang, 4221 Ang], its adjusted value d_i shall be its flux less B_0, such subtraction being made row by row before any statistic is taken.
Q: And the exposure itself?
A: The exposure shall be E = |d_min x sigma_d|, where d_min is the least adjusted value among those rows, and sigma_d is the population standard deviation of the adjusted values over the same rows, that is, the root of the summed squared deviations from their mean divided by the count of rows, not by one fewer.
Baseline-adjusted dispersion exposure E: 0.08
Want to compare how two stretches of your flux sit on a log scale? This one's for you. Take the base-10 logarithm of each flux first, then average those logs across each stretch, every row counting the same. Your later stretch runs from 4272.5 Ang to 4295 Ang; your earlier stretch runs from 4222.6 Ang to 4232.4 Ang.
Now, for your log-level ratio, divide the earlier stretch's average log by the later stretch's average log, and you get 0.988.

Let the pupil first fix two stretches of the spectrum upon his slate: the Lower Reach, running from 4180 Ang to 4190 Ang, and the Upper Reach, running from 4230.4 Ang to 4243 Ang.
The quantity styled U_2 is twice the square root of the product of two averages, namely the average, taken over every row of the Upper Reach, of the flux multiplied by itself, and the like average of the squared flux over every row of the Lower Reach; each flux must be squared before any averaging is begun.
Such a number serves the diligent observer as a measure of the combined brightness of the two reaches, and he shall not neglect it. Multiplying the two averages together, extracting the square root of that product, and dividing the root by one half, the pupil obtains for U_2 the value 60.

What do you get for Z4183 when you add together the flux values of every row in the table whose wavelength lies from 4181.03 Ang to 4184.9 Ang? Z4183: 20.0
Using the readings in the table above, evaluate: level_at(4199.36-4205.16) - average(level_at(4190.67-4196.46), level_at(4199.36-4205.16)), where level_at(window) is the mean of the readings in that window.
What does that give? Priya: -0.2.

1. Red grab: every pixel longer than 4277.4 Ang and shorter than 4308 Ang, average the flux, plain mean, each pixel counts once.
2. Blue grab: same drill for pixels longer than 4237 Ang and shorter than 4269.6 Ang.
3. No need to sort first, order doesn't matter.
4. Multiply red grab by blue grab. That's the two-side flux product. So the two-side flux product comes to 28.2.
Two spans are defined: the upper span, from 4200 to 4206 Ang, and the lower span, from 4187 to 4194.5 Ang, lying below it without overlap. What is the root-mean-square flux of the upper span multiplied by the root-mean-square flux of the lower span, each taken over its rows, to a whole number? 27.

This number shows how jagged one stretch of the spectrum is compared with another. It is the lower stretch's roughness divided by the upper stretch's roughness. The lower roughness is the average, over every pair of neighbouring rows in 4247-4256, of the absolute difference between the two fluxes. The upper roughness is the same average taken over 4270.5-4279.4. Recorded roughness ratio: 2.0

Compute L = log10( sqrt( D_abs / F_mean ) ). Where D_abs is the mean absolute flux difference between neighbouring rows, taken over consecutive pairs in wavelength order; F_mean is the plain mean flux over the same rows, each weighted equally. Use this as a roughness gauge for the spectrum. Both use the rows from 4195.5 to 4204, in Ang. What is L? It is -0.68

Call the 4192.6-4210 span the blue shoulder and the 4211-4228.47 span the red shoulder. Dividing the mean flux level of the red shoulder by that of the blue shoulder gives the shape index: 1.02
